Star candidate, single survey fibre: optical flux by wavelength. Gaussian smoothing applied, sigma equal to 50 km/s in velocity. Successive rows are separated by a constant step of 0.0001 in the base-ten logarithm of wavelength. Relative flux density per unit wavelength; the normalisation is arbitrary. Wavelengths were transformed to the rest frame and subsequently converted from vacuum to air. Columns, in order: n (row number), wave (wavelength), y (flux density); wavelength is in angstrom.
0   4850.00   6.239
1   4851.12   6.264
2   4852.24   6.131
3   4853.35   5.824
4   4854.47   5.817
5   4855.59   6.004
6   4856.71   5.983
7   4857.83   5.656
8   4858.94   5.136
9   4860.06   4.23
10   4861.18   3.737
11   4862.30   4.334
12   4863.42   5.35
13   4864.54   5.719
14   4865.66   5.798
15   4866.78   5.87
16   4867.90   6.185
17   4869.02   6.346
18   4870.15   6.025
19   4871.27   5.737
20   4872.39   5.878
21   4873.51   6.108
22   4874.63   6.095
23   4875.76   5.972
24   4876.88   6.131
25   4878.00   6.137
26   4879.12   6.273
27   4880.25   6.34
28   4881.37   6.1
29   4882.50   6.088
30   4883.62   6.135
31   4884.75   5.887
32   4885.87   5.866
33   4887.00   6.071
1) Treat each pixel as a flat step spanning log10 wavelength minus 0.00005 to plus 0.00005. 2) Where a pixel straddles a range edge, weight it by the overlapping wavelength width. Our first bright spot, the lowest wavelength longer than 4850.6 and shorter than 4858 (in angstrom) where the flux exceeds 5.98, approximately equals 4851.12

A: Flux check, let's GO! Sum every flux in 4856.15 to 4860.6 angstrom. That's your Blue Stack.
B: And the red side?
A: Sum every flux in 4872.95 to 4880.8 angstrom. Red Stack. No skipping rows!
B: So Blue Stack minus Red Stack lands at -22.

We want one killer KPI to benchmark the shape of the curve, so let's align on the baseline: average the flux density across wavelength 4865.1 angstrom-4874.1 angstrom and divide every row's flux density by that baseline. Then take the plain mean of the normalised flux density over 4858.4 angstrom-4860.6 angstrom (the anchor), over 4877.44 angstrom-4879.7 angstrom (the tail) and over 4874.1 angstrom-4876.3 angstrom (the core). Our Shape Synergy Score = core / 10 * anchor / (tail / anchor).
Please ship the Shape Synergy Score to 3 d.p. 0.059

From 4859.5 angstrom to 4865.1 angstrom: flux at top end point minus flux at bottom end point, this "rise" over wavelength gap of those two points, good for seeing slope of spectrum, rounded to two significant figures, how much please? 0.33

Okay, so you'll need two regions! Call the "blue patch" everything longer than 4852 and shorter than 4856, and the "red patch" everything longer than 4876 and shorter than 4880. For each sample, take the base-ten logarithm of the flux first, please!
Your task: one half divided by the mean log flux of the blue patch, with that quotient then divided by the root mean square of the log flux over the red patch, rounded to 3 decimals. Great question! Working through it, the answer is 0.817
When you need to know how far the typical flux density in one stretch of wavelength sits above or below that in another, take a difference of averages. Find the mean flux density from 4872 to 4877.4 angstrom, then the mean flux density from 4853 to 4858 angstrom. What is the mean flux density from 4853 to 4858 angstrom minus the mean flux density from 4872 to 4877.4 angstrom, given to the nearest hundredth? -0.18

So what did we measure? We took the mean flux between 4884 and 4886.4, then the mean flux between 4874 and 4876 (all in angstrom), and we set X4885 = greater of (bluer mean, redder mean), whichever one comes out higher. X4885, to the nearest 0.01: 6.03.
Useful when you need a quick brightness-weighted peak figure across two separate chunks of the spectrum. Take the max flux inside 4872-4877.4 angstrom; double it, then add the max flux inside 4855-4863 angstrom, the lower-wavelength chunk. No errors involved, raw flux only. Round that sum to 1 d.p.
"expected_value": 18.3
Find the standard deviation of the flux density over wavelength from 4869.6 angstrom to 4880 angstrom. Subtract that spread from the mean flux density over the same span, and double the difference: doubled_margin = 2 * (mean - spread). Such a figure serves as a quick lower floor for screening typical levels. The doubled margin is 11.8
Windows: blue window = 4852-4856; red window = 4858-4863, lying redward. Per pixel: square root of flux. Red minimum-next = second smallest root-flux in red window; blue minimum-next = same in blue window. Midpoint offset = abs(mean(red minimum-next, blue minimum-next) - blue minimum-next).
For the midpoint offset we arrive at 0.18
